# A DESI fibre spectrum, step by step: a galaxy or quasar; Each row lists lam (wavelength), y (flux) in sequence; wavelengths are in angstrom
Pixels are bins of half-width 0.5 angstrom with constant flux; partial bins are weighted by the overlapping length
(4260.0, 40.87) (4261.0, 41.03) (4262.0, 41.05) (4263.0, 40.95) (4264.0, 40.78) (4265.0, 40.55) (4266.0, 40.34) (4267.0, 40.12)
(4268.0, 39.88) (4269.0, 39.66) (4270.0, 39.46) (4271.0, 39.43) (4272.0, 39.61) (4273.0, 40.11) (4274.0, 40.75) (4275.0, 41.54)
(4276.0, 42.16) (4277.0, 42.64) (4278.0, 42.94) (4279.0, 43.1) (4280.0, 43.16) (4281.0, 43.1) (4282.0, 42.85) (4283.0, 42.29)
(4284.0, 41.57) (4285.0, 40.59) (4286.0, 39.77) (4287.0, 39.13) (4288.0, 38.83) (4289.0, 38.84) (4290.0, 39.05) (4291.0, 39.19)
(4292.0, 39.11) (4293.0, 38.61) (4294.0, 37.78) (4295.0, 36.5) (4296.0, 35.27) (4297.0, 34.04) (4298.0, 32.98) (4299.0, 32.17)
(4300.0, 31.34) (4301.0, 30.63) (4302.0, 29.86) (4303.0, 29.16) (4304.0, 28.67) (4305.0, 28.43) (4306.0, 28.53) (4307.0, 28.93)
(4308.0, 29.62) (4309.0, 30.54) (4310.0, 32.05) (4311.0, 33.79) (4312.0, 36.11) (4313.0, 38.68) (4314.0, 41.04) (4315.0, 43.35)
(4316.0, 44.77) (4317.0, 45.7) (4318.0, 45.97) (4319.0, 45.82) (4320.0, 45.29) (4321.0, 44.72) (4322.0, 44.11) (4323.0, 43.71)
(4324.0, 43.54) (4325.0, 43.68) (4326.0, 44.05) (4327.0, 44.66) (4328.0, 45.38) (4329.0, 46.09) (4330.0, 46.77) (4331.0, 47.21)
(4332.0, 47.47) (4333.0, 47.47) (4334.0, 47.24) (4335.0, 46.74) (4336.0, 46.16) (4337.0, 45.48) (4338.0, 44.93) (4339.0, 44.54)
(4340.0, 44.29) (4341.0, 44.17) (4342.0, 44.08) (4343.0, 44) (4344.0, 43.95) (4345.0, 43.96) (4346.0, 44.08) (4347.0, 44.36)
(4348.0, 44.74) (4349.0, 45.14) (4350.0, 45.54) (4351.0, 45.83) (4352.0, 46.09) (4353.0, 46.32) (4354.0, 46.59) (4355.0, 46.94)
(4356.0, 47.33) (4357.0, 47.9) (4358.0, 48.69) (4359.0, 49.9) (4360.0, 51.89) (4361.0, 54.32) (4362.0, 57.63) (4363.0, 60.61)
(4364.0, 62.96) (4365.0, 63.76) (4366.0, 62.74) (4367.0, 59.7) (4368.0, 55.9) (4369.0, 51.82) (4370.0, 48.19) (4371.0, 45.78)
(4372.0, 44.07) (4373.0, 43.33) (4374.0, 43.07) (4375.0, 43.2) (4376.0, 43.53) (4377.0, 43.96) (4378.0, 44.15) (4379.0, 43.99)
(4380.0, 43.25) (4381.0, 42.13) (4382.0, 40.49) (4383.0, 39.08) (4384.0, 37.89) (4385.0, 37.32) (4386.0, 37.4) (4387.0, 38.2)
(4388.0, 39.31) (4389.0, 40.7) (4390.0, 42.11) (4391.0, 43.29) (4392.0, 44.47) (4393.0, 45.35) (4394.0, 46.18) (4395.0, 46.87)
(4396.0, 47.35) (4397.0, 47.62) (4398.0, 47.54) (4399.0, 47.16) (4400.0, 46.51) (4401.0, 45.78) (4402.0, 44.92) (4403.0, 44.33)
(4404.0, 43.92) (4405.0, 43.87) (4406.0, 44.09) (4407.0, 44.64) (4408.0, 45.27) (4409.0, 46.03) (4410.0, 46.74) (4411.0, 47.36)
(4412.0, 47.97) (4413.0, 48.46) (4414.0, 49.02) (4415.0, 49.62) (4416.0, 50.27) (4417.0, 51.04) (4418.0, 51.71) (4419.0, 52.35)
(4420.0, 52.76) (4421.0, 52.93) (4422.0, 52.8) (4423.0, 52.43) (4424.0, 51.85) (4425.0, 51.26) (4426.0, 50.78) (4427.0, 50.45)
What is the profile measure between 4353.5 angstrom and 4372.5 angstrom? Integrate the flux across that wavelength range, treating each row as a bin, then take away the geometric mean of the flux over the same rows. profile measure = 954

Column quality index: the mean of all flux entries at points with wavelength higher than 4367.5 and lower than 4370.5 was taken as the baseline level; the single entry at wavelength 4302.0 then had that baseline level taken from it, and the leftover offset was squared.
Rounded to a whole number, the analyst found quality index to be 489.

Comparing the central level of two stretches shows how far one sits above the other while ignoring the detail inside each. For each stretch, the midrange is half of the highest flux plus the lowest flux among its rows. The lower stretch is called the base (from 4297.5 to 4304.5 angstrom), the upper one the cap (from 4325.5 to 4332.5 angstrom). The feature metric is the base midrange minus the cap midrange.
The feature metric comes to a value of -15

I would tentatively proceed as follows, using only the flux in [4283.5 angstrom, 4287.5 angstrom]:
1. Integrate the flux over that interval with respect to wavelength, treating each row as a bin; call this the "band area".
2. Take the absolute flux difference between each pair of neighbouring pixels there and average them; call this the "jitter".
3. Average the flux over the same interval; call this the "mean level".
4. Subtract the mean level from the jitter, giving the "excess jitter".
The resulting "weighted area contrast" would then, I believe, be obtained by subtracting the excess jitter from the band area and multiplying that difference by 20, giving 4010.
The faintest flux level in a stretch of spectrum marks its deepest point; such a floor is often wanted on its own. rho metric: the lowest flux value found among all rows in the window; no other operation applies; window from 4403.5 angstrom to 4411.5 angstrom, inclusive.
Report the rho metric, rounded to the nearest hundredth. 43.87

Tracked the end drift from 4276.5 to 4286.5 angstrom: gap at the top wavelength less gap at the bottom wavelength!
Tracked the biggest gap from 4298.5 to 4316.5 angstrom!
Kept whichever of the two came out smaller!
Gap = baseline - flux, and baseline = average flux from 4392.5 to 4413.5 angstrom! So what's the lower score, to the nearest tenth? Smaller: 2.9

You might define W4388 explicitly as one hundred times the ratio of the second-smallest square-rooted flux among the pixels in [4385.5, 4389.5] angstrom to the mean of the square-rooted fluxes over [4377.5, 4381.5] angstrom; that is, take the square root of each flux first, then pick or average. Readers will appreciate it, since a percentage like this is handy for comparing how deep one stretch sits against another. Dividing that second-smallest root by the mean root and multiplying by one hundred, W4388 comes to 94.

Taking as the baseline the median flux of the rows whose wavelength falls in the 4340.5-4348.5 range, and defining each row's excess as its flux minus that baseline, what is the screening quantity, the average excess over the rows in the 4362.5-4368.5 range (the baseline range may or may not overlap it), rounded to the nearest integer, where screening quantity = 17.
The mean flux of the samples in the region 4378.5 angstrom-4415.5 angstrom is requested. 44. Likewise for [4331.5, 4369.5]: 49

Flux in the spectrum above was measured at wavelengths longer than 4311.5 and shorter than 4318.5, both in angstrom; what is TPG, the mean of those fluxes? 42.2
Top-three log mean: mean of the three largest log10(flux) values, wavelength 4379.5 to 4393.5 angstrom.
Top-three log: 1.65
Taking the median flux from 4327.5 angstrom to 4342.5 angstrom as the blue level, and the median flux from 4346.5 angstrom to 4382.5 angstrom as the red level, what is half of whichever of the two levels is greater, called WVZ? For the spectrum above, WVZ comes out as 23.1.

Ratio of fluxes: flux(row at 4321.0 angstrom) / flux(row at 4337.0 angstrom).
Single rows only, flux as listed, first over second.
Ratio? 0.98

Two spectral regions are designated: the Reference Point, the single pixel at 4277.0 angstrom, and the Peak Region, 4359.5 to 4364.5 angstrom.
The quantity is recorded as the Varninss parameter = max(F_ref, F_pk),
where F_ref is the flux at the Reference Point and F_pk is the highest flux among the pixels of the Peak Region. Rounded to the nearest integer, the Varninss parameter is 63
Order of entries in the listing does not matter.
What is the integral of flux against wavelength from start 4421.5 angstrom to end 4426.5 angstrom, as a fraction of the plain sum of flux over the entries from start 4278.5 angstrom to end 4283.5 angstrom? 1.21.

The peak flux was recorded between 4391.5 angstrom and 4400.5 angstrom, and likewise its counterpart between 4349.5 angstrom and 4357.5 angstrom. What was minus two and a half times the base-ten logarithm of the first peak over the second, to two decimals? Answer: 0.01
